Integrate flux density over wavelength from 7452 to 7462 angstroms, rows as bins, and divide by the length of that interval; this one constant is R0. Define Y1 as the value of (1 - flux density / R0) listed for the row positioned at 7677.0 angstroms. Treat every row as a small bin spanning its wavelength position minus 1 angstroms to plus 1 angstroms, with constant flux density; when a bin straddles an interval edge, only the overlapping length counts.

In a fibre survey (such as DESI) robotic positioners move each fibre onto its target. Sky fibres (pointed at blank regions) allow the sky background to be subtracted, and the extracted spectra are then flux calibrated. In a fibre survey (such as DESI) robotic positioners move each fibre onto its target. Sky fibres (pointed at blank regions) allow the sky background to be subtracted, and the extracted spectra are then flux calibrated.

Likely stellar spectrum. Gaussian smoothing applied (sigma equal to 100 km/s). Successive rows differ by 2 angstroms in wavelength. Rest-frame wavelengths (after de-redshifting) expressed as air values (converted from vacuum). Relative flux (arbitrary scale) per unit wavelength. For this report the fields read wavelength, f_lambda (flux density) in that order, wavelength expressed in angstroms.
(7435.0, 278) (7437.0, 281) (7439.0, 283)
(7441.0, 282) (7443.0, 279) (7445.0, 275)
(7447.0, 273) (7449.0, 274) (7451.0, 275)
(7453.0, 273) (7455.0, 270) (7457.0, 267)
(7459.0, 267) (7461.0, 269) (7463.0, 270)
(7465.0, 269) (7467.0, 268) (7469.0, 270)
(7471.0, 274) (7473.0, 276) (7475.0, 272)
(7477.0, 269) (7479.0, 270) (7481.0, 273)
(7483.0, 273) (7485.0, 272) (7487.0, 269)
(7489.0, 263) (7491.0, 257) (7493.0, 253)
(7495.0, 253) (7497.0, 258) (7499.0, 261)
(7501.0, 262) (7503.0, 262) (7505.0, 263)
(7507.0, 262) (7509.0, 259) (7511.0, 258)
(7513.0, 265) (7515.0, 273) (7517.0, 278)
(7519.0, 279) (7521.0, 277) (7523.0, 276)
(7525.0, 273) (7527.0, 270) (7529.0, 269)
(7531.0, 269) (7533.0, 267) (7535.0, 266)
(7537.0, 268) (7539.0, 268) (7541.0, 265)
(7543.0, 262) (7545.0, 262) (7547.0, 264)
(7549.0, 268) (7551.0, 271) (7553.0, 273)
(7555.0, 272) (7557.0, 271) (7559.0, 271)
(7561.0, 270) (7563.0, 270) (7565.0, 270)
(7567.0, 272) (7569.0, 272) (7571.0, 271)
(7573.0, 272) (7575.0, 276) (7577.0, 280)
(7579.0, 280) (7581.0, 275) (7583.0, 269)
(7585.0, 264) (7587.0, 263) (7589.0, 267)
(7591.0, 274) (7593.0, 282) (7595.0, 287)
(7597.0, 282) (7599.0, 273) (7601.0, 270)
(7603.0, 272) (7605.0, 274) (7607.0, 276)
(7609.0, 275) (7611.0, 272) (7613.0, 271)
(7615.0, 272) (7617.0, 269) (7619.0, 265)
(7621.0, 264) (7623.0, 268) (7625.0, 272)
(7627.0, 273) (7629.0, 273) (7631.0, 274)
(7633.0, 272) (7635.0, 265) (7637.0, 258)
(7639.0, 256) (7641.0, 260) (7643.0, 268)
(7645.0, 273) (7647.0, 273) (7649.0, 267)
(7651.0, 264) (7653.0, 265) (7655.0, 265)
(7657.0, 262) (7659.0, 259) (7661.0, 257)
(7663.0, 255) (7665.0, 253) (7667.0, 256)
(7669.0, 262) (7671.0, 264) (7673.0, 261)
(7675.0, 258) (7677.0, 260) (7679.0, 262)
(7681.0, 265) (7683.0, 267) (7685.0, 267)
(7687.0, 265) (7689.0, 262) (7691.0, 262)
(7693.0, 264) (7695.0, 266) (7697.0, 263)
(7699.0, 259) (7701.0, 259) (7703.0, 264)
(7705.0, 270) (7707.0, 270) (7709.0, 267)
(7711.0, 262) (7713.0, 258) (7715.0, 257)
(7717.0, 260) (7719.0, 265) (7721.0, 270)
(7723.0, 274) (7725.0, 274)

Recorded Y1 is 0.034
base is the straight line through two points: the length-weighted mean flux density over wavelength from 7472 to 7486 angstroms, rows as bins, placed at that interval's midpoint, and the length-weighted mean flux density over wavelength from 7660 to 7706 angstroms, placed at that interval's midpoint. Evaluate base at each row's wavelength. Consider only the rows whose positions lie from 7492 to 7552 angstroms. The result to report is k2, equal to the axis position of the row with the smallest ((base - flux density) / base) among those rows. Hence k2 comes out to 7519.0 angstroms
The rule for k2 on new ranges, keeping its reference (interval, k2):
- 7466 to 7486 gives 7473.0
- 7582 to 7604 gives 7595.0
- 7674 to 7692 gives 7685.0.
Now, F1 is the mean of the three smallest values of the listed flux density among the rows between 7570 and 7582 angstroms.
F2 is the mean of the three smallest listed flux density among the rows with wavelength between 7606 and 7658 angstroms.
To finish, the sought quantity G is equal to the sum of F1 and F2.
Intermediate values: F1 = 273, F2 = 258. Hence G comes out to 531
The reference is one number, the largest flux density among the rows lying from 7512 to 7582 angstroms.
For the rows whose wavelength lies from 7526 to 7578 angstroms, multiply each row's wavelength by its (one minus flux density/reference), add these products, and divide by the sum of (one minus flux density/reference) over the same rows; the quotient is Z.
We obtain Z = 7548.4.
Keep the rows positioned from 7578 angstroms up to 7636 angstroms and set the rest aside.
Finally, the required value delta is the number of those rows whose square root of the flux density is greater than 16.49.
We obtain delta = 18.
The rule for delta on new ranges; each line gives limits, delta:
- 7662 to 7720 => 0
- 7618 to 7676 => 7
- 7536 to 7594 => 11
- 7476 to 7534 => 9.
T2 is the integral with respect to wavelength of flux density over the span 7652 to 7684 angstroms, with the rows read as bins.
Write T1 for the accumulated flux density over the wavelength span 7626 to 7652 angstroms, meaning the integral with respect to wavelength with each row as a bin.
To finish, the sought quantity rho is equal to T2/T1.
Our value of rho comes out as 1.2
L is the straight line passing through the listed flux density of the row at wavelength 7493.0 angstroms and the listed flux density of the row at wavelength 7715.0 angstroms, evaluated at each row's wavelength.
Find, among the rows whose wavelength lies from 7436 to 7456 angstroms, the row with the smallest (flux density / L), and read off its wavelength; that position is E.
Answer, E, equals 7455.0 angstroms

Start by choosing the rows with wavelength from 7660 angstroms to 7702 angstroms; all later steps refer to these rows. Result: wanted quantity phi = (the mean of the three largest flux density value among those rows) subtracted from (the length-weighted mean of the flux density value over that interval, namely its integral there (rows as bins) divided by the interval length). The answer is -5.4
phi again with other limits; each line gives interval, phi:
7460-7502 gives -7.6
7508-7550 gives -9.6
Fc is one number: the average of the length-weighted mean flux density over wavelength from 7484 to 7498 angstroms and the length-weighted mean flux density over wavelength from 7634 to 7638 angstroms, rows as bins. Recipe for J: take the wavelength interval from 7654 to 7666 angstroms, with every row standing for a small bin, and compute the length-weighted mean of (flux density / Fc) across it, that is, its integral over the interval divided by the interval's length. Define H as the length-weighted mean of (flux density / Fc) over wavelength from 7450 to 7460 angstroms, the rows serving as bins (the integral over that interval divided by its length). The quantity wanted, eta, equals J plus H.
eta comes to 2.026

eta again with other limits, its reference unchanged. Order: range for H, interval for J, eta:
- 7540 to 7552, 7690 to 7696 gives 2.027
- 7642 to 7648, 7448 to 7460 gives 2.077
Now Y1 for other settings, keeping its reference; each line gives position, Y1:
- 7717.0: 0.034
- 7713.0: 0.042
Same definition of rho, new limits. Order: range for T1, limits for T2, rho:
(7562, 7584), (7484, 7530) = 2.0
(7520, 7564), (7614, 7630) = 0.4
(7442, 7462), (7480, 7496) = 0.8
